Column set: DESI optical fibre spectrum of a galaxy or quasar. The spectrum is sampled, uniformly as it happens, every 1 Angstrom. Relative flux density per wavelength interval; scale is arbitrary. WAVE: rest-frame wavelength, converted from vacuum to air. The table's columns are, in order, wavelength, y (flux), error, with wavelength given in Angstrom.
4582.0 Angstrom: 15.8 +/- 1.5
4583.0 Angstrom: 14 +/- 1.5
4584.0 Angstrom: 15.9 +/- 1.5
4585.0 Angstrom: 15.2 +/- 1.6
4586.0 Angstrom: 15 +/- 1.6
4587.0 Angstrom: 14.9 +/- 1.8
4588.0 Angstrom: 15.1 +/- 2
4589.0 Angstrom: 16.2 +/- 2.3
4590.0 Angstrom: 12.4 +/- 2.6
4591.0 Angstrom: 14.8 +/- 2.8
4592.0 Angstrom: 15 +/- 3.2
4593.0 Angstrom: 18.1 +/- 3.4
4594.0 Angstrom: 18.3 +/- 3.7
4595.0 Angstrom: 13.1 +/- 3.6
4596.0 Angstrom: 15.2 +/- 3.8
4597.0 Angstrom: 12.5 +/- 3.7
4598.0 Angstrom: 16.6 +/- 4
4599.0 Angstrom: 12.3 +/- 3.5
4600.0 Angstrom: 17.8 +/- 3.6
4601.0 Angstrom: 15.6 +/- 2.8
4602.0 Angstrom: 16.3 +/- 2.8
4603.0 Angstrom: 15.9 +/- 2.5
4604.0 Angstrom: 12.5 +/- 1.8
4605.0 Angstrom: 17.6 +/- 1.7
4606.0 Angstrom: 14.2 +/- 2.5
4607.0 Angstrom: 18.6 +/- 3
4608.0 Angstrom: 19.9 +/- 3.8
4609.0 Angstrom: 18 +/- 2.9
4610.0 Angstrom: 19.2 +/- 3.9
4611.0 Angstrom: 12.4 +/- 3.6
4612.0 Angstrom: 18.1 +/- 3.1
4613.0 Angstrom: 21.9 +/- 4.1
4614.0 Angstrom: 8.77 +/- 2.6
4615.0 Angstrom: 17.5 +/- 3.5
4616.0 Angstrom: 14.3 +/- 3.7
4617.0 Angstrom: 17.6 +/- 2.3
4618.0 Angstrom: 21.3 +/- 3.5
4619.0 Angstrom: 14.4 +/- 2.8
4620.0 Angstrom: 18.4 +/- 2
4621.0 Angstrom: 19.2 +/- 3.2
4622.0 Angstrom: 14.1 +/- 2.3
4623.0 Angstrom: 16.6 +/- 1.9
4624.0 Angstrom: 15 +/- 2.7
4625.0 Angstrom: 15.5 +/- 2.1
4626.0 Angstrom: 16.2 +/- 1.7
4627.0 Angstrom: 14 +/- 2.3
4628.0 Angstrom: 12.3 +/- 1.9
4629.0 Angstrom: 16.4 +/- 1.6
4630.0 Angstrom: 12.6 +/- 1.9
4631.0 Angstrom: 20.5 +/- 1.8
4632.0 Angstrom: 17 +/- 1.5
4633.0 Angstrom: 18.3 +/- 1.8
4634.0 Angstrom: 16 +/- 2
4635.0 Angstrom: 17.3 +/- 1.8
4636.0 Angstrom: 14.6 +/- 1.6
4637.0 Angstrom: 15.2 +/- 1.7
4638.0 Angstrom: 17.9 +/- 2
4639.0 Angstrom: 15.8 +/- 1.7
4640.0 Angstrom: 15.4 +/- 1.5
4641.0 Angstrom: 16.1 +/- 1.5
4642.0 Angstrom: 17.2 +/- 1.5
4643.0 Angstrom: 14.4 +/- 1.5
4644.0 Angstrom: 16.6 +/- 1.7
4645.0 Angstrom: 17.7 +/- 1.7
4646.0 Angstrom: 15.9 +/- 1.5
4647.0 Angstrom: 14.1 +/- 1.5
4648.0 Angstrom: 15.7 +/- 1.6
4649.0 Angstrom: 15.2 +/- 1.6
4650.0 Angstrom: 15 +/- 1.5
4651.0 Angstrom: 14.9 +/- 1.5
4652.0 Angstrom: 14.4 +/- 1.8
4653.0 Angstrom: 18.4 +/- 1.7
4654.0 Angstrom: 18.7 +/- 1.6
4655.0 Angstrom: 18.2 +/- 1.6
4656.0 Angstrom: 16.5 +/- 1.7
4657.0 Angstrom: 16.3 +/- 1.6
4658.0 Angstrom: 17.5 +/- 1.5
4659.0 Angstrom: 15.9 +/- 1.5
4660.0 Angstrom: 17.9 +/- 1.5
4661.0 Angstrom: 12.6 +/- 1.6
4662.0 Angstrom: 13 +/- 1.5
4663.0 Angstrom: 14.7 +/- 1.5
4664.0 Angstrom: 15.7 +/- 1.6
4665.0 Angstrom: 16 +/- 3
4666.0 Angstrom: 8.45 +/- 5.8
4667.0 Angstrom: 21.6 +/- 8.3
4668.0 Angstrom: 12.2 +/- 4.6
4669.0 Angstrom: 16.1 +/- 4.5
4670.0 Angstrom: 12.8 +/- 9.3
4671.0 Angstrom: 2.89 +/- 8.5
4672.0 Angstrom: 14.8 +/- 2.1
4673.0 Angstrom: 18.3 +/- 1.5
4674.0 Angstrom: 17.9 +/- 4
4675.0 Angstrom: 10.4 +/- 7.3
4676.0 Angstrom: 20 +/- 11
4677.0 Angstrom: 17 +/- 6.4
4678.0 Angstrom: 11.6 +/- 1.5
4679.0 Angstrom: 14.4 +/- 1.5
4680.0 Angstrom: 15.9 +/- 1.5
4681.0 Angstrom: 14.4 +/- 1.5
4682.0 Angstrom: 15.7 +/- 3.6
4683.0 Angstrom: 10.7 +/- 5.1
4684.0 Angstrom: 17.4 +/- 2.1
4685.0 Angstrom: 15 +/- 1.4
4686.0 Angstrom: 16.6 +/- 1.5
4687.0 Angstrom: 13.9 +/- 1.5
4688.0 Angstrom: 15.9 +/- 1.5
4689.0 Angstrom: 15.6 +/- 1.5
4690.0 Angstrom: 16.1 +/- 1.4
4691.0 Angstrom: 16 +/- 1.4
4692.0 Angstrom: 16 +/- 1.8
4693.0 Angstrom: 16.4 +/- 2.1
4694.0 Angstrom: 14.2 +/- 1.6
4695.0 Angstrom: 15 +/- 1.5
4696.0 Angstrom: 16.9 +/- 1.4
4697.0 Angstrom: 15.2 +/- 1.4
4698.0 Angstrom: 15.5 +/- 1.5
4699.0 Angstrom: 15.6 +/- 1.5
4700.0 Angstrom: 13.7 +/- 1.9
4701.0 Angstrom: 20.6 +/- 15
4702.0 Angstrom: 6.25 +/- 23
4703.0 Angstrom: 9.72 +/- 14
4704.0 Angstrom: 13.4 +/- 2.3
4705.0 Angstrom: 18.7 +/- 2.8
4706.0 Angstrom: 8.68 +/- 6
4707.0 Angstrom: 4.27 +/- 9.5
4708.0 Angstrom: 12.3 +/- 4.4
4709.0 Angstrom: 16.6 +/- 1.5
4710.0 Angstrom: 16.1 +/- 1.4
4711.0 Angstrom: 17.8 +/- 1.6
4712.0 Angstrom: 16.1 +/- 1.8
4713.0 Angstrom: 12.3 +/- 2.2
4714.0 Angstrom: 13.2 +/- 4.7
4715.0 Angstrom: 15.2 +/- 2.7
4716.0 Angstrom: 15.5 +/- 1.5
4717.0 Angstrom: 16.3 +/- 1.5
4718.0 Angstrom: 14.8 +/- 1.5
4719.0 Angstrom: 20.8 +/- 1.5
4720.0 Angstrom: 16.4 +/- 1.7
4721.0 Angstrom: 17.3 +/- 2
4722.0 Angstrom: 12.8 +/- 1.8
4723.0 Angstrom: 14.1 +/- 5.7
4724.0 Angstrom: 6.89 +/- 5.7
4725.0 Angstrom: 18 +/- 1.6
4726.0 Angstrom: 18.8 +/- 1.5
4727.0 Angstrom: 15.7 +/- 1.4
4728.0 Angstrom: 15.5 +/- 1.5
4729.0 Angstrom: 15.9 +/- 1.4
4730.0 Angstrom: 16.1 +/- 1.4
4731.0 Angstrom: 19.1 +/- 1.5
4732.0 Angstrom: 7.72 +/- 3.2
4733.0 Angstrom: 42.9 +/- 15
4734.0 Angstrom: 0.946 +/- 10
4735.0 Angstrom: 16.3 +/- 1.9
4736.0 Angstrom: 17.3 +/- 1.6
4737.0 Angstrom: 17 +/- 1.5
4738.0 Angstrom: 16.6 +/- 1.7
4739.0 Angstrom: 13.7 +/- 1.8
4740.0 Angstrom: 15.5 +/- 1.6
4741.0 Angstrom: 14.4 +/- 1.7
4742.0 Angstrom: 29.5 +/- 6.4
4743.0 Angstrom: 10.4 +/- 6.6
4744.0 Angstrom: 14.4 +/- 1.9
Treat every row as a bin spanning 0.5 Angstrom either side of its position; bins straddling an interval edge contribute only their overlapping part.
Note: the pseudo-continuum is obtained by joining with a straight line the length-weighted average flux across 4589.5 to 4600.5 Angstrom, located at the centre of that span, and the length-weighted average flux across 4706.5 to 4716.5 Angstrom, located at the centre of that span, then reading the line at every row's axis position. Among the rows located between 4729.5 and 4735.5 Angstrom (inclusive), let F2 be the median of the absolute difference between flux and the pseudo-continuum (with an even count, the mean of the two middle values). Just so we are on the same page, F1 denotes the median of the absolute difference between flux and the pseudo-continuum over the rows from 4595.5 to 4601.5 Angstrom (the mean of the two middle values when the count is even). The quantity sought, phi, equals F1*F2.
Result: 11.7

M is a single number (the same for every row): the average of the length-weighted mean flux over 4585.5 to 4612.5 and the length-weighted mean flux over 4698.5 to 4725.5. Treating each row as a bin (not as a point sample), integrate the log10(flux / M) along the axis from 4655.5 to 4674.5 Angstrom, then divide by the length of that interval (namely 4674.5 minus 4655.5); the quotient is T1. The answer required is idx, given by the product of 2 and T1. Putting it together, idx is -0.07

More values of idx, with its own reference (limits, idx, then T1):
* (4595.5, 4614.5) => 0.04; 0.02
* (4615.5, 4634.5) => 0.06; 0.03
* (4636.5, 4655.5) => 0.06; 0.03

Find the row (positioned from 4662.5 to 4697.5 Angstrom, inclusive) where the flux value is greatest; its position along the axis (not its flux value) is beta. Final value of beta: 4667.0 Angstrom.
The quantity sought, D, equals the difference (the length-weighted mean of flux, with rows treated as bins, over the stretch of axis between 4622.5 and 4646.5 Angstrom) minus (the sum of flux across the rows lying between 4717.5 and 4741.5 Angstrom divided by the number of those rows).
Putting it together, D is 0.0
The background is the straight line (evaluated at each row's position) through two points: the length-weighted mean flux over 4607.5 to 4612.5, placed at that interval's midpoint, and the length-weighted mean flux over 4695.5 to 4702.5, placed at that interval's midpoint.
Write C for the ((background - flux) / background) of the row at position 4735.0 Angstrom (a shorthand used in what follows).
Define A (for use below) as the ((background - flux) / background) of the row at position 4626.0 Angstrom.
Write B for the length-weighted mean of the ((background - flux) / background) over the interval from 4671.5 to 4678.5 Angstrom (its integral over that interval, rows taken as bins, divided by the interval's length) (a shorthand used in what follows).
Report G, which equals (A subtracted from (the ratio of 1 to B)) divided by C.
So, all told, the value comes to 511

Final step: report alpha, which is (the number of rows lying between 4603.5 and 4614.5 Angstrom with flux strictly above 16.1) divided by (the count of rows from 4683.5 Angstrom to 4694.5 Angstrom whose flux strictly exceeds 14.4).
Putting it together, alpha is 0.78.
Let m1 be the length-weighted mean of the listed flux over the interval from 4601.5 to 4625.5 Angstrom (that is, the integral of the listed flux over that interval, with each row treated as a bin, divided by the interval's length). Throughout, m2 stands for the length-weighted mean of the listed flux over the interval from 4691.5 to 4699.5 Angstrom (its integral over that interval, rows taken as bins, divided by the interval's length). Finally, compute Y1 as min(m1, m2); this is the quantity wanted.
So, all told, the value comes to 15.6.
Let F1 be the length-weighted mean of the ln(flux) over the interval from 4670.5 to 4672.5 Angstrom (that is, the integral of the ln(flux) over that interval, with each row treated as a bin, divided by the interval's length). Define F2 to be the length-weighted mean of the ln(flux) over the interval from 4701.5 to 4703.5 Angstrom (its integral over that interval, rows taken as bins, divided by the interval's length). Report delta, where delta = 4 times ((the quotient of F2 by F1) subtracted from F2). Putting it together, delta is 3.8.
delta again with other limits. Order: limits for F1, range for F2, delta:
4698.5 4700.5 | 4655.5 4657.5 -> 7.0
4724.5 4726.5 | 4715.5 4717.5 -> 7.3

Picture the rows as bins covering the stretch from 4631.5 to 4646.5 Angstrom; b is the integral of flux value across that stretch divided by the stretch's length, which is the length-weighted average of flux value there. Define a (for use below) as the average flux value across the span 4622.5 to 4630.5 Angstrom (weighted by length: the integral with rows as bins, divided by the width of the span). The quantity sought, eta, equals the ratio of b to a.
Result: 1.10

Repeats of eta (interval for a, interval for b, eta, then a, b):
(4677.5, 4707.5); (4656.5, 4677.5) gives 1.04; 14.3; 14.9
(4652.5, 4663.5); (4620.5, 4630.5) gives 0.93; 16.3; 15.2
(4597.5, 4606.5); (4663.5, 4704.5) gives 0.95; 15.4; 14.7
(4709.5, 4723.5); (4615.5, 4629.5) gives 1.03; 15.6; 16.1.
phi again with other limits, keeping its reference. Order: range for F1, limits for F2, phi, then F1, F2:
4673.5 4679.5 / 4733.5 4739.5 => 9.8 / 3.2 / 3.1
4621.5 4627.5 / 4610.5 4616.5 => 2.2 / 0.8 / 2.9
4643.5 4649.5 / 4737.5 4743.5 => 2.9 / 1.2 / 2.4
